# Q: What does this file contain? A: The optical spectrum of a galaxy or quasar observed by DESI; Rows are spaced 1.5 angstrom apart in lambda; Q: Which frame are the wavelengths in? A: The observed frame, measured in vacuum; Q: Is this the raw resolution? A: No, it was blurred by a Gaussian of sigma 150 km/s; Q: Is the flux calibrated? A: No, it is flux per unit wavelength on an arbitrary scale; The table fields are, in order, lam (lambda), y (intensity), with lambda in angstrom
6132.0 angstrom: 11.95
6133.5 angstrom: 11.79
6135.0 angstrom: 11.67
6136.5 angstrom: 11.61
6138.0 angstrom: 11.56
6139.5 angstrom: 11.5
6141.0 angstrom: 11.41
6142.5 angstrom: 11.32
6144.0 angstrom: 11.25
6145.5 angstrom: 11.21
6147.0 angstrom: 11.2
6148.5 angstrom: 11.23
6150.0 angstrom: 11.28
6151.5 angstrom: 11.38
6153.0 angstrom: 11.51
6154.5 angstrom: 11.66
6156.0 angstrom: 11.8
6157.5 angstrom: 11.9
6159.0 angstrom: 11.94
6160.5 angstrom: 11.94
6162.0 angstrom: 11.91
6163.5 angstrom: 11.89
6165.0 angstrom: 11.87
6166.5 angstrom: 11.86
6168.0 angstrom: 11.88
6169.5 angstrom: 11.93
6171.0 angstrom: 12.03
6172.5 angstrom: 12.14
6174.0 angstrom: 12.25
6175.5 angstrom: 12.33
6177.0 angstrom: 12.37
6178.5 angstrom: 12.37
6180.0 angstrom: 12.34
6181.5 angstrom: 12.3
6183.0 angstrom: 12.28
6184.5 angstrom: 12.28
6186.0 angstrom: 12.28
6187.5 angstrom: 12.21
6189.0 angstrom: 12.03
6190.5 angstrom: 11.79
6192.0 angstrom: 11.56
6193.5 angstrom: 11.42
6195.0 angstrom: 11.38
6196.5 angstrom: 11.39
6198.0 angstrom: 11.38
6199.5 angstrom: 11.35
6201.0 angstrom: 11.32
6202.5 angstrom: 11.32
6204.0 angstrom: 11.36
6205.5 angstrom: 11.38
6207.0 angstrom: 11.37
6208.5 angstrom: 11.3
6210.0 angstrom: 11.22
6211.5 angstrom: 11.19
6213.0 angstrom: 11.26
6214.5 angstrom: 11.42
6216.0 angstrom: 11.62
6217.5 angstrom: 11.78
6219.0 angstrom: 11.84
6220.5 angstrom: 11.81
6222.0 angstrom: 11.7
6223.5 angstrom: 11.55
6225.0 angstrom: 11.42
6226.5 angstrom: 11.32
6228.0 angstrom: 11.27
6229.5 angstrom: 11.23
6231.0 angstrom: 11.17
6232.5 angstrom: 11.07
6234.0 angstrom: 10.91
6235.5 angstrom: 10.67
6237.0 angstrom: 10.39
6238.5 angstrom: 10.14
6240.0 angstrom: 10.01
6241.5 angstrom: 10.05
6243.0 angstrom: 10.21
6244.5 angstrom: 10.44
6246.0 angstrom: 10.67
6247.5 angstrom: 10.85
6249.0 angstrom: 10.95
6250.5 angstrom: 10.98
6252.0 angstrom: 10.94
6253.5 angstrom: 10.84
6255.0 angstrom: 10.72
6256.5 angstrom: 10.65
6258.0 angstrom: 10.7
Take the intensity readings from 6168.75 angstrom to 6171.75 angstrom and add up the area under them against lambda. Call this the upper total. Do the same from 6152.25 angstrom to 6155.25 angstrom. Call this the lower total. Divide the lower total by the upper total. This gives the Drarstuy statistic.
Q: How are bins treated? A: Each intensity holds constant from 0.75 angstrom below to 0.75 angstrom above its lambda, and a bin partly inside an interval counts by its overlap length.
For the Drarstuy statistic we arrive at 0.97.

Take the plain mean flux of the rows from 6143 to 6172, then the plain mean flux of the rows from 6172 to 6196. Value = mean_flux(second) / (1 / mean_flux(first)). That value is 141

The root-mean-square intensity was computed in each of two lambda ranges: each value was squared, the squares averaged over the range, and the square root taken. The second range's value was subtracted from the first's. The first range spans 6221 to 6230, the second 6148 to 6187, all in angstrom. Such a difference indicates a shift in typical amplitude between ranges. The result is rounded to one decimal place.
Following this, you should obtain -0.5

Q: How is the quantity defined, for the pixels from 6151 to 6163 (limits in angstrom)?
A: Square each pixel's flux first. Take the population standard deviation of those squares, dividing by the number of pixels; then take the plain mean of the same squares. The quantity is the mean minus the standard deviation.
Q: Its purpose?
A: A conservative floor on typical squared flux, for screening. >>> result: 134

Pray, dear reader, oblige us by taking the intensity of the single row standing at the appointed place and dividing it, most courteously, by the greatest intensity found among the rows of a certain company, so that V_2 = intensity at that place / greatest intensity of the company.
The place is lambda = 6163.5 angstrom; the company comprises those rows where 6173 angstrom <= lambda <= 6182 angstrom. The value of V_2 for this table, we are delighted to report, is 0.96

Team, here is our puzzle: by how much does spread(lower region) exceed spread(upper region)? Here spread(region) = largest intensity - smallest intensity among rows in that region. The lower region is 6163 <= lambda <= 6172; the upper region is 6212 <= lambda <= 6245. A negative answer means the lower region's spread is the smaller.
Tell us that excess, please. -1.7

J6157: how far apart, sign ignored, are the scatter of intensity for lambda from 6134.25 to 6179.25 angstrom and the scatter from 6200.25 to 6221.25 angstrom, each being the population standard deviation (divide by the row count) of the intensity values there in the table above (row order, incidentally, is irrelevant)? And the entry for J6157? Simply 0.14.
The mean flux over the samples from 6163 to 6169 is 11.9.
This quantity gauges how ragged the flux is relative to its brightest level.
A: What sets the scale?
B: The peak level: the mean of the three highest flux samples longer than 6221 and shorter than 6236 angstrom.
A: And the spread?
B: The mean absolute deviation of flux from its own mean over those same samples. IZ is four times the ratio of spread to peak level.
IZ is 0.076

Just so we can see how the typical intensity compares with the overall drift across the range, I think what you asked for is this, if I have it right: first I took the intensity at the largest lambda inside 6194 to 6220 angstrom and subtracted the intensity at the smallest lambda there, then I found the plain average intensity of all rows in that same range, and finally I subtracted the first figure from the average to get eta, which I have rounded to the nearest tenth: 10.9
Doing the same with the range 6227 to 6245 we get 11.5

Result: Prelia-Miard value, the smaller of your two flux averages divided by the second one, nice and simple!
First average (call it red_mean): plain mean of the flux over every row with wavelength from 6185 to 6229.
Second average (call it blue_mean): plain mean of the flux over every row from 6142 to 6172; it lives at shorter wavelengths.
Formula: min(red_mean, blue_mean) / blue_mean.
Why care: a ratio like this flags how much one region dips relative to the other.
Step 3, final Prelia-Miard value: 0.989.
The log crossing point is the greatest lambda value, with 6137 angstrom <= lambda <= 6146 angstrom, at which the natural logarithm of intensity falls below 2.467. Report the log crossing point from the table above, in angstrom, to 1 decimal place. 6145.5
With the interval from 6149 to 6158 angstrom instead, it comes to 6154.5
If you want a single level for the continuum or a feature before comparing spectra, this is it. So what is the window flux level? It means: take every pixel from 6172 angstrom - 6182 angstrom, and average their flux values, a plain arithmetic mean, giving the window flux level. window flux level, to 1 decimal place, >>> 12.3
